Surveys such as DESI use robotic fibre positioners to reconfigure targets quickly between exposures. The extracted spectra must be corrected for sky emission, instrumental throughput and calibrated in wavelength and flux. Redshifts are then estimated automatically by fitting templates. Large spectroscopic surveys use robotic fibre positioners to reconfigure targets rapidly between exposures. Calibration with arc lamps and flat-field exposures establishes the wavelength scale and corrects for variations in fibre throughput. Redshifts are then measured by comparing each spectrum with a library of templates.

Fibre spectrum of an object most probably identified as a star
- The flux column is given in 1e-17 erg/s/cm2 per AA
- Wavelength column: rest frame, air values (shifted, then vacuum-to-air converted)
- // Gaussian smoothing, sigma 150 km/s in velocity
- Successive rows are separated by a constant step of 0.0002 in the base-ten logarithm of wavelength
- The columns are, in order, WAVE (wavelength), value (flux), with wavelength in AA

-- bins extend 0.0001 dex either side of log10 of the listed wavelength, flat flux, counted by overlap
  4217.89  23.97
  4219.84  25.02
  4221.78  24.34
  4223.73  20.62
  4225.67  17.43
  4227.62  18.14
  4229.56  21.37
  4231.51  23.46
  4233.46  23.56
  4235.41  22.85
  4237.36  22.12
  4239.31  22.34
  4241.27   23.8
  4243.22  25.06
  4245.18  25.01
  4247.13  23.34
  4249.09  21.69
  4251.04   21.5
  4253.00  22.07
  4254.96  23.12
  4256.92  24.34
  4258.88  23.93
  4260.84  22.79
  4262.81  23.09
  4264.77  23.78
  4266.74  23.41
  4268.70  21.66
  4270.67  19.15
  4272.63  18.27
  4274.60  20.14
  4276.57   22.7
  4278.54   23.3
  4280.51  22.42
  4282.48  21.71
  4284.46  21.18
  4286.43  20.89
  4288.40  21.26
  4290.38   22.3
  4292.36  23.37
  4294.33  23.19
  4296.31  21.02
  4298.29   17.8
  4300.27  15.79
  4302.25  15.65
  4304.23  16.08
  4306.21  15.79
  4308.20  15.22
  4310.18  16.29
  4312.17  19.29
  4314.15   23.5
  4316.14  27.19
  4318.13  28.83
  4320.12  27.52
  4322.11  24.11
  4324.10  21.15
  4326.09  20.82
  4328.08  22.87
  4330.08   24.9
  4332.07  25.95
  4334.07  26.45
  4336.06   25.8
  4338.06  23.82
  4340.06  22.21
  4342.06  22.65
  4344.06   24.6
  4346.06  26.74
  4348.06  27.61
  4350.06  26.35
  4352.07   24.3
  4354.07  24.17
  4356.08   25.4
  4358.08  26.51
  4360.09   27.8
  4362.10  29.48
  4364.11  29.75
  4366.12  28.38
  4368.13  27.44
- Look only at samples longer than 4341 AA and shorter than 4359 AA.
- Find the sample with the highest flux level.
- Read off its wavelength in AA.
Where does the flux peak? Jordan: 4348.06 AA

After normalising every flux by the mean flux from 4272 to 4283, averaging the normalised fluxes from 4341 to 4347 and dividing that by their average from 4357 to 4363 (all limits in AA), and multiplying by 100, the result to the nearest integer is 88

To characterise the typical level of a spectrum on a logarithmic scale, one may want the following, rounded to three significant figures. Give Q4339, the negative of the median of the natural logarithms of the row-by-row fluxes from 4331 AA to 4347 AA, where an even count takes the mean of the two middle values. -3.23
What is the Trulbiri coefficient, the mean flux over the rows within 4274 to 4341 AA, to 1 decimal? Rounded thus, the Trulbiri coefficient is 21.8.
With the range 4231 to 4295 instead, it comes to 22.5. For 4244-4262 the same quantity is 23.1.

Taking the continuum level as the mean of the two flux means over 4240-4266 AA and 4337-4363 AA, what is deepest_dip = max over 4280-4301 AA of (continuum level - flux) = 8.6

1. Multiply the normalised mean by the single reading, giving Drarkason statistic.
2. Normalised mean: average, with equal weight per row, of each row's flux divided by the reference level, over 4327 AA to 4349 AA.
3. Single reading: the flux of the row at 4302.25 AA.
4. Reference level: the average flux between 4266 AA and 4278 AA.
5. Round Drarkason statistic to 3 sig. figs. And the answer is 18.6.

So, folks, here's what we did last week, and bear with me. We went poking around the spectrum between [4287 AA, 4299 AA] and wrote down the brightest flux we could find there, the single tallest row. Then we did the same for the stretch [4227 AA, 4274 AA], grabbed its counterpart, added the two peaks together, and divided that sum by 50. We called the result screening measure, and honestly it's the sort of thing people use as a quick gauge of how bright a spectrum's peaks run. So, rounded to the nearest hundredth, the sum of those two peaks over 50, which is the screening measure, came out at 0.97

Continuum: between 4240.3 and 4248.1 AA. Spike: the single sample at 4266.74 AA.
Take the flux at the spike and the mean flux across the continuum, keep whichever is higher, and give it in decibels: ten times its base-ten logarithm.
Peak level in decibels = 13.9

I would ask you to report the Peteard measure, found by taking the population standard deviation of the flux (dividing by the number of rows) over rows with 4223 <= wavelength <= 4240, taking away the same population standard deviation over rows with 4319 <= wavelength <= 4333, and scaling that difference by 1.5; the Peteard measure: -0.3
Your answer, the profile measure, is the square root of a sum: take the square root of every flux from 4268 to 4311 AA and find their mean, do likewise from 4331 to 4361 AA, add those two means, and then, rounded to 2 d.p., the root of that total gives 3.08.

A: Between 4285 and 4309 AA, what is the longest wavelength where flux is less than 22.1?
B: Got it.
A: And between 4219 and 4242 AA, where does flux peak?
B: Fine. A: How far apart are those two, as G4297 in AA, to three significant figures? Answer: 88.4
